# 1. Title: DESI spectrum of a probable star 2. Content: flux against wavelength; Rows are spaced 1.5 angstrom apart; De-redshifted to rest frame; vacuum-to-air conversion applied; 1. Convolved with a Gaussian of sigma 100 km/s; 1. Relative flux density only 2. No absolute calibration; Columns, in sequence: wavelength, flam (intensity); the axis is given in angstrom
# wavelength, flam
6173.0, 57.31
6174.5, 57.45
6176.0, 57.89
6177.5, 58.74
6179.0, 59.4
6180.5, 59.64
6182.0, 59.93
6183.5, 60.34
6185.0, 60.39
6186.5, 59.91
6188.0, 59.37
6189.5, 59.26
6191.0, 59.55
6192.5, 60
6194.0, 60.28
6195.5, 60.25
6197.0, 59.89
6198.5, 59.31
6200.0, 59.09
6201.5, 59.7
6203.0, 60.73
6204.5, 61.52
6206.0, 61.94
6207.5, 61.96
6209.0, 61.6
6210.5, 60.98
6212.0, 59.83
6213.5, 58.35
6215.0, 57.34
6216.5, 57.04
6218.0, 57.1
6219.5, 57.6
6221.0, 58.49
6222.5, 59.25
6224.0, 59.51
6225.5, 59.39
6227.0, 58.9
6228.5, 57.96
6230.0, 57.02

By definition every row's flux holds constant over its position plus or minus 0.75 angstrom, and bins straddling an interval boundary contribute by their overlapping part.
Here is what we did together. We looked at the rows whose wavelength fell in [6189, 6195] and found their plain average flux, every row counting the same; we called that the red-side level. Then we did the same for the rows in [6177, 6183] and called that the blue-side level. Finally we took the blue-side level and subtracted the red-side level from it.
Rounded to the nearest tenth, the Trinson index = -0.3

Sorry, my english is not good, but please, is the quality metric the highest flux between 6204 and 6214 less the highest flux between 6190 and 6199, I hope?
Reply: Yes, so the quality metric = 1.7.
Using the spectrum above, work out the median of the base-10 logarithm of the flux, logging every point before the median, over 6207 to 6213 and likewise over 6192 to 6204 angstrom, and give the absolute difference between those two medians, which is 0.010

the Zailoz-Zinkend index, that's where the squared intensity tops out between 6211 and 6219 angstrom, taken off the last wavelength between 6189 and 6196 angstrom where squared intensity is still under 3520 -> -22.5 angstrom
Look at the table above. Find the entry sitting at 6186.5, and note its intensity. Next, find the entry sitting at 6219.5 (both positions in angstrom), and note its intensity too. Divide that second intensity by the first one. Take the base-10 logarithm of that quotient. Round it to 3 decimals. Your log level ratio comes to -0.017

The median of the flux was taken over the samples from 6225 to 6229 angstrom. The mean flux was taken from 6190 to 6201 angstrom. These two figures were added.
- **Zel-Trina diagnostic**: 119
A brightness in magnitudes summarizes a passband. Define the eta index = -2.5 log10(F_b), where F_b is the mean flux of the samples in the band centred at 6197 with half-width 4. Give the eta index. -4.44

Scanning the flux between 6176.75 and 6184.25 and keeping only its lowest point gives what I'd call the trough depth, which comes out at 58.74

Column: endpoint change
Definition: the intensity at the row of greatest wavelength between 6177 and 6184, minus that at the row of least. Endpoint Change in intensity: 2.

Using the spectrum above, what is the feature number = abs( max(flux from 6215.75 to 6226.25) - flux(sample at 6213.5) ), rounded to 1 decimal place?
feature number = 1.2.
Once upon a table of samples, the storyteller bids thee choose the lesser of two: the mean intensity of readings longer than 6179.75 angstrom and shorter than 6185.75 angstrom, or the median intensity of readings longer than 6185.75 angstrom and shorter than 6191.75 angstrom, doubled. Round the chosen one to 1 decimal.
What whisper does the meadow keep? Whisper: 60.1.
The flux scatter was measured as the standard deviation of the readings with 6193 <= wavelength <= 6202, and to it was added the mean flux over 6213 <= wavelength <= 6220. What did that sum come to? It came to 57.9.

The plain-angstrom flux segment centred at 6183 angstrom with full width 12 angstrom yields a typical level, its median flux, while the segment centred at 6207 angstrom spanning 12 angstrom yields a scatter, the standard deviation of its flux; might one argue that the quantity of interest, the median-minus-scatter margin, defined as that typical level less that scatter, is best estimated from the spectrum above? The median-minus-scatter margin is 58.9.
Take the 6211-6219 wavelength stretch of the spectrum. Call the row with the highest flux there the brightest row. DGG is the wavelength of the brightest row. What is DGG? 6212.0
